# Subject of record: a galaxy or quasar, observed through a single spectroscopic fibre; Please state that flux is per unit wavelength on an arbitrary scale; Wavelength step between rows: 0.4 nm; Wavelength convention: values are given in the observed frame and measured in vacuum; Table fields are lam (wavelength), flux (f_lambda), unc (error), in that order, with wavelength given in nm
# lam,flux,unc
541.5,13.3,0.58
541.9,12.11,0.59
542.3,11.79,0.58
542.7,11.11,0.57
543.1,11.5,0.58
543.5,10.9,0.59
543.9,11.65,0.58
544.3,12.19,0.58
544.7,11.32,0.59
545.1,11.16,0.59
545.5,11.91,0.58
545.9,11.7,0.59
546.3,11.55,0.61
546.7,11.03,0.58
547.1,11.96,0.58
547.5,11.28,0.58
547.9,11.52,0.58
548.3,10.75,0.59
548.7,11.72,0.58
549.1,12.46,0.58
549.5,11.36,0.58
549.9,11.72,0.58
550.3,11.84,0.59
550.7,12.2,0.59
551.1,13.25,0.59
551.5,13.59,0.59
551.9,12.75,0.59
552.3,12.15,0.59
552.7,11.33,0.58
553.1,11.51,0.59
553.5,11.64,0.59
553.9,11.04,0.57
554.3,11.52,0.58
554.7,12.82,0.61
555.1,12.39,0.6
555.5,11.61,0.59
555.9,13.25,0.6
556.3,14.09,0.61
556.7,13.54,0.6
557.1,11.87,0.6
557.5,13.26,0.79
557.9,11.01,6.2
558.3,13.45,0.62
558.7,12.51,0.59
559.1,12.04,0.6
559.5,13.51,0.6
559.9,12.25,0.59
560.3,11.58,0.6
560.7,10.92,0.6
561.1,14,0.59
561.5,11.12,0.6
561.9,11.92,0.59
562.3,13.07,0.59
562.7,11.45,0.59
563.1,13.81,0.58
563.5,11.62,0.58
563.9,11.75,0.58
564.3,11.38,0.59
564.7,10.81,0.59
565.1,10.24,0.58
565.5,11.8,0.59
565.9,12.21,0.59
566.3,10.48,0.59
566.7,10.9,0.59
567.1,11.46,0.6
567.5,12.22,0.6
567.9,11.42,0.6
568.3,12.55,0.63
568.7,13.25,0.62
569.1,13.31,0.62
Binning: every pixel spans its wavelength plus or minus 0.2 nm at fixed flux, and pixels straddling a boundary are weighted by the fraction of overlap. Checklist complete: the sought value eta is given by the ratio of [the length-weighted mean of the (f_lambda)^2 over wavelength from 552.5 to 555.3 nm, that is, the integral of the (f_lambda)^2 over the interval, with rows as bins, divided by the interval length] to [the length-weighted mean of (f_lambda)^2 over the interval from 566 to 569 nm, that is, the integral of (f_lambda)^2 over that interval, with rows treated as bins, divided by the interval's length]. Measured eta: 0.98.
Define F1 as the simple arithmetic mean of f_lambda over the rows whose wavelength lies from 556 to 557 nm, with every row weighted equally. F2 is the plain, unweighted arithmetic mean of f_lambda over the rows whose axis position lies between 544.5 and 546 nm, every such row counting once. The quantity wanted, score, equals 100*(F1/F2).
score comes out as 120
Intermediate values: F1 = 13.8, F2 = 11.5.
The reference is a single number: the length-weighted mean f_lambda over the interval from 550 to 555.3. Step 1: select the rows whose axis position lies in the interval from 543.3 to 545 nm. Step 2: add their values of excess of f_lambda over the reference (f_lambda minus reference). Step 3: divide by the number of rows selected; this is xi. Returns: -0.63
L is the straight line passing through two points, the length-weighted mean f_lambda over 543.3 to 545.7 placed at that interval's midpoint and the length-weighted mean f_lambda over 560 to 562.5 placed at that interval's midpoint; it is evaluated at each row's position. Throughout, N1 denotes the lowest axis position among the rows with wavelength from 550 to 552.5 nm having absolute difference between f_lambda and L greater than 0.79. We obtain 551.1 nm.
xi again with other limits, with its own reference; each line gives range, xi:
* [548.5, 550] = -0.33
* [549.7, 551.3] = 0.10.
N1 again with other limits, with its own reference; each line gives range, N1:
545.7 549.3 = 548.3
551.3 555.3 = 551.5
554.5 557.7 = 554.7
